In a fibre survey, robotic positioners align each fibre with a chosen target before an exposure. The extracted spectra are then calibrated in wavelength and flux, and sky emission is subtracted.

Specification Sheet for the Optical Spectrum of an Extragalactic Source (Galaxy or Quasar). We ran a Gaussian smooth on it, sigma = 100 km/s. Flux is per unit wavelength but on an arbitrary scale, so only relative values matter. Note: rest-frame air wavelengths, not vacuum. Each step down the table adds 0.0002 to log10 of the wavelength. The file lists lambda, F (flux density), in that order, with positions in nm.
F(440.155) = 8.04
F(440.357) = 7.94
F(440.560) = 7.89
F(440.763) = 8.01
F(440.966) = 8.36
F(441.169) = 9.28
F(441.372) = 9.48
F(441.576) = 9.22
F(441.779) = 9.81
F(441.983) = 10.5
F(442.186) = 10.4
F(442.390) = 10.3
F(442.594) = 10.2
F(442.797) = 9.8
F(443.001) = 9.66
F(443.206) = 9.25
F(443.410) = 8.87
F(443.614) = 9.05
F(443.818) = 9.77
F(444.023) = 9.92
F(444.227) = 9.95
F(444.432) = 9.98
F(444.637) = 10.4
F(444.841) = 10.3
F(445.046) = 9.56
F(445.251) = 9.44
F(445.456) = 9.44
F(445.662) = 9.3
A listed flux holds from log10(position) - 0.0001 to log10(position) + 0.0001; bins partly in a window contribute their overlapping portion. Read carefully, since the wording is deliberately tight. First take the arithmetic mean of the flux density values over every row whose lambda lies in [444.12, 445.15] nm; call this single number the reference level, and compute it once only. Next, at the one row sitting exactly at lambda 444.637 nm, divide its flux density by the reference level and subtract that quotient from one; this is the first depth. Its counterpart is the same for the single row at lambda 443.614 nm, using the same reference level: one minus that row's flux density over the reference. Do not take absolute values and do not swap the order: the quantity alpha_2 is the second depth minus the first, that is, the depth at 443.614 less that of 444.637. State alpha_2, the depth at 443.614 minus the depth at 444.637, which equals 0.13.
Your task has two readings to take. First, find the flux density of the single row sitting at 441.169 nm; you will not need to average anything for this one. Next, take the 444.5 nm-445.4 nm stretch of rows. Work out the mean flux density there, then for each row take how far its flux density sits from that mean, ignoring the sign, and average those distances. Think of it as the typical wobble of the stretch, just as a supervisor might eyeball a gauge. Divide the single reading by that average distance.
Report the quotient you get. 22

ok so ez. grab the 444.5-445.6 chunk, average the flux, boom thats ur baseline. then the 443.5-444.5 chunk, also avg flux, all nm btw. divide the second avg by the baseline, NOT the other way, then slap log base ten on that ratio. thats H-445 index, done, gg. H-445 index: -0.004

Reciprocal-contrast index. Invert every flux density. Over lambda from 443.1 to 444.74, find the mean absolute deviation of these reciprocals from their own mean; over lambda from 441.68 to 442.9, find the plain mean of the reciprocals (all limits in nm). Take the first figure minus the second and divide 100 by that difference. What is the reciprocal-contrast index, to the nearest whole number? -1069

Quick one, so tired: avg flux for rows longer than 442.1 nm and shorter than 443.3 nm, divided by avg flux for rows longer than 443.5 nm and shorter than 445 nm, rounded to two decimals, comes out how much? 1.00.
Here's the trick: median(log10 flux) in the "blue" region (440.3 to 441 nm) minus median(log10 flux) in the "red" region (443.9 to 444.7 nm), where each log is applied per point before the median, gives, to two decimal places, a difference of -0.10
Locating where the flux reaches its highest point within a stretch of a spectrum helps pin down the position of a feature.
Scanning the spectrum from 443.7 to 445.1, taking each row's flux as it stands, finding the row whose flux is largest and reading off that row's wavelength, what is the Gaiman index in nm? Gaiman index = 444.637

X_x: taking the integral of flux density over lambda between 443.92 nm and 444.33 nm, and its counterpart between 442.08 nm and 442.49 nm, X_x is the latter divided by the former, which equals 1.04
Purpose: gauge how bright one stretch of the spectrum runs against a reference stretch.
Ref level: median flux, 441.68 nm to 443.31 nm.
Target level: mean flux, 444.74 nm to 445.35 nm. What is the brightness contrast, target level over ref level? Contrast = 0.98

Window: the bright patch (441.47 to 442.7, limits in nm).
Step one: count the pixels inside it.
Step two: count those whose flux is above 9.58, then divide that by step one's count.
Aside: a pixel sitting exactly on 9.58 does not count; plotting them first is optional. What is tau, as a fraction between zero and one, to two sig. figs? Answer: 0.83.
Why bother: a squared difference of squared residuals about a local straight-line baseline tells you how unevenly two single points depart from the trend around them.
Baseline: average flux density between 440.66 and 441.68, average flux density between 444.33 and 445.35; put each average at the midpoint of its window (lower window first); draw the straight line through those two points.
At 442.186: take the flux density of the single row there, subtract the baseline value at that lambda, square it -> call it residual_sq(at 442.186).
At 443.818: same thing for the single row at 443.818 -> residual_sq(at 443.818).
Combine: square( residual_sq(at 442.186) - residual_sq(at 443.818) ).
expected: 2.3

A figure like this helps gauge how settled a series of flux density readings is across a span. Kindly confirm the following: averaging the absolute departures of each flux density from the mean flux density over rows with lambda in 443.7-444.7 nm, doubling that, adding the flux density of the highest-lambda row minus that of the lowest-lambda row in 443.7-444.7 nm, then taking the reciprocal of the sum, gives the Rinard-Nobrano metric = 1.1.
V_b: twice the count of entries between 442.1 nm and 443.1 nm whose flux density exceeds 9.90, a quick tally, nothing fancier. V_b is 6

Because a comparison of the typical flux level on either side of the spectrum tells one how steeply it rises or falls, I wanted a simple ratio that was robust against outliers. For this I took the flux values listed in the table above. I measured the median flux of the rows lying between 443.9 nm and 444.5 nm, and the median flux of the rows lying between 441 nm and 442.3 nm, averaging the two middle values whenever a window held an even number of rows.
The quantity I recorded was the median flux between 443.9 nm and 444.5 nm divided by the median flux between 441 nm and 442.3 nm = 1.03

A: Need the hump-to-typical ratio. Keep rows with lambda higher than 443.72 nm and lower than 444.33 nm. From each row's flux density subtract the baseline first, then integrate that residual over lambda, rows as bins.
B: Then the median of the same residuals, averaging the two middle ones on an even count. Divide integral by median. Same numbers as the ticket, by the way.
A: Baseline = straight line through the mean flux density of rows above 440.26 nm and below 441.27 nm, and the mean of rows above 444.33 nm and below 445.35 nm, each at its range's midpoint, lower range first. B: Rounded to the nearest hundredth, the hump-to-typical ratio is 0.64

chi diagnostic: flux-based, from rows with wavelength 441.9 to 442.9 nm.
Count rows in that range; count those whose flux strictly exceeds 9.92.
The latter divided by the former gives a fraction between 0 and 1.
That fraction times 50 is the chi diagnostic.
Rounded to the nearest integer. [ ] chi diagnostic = 40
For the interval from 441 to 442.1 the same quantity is 10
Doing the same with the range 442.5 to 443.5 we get 10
